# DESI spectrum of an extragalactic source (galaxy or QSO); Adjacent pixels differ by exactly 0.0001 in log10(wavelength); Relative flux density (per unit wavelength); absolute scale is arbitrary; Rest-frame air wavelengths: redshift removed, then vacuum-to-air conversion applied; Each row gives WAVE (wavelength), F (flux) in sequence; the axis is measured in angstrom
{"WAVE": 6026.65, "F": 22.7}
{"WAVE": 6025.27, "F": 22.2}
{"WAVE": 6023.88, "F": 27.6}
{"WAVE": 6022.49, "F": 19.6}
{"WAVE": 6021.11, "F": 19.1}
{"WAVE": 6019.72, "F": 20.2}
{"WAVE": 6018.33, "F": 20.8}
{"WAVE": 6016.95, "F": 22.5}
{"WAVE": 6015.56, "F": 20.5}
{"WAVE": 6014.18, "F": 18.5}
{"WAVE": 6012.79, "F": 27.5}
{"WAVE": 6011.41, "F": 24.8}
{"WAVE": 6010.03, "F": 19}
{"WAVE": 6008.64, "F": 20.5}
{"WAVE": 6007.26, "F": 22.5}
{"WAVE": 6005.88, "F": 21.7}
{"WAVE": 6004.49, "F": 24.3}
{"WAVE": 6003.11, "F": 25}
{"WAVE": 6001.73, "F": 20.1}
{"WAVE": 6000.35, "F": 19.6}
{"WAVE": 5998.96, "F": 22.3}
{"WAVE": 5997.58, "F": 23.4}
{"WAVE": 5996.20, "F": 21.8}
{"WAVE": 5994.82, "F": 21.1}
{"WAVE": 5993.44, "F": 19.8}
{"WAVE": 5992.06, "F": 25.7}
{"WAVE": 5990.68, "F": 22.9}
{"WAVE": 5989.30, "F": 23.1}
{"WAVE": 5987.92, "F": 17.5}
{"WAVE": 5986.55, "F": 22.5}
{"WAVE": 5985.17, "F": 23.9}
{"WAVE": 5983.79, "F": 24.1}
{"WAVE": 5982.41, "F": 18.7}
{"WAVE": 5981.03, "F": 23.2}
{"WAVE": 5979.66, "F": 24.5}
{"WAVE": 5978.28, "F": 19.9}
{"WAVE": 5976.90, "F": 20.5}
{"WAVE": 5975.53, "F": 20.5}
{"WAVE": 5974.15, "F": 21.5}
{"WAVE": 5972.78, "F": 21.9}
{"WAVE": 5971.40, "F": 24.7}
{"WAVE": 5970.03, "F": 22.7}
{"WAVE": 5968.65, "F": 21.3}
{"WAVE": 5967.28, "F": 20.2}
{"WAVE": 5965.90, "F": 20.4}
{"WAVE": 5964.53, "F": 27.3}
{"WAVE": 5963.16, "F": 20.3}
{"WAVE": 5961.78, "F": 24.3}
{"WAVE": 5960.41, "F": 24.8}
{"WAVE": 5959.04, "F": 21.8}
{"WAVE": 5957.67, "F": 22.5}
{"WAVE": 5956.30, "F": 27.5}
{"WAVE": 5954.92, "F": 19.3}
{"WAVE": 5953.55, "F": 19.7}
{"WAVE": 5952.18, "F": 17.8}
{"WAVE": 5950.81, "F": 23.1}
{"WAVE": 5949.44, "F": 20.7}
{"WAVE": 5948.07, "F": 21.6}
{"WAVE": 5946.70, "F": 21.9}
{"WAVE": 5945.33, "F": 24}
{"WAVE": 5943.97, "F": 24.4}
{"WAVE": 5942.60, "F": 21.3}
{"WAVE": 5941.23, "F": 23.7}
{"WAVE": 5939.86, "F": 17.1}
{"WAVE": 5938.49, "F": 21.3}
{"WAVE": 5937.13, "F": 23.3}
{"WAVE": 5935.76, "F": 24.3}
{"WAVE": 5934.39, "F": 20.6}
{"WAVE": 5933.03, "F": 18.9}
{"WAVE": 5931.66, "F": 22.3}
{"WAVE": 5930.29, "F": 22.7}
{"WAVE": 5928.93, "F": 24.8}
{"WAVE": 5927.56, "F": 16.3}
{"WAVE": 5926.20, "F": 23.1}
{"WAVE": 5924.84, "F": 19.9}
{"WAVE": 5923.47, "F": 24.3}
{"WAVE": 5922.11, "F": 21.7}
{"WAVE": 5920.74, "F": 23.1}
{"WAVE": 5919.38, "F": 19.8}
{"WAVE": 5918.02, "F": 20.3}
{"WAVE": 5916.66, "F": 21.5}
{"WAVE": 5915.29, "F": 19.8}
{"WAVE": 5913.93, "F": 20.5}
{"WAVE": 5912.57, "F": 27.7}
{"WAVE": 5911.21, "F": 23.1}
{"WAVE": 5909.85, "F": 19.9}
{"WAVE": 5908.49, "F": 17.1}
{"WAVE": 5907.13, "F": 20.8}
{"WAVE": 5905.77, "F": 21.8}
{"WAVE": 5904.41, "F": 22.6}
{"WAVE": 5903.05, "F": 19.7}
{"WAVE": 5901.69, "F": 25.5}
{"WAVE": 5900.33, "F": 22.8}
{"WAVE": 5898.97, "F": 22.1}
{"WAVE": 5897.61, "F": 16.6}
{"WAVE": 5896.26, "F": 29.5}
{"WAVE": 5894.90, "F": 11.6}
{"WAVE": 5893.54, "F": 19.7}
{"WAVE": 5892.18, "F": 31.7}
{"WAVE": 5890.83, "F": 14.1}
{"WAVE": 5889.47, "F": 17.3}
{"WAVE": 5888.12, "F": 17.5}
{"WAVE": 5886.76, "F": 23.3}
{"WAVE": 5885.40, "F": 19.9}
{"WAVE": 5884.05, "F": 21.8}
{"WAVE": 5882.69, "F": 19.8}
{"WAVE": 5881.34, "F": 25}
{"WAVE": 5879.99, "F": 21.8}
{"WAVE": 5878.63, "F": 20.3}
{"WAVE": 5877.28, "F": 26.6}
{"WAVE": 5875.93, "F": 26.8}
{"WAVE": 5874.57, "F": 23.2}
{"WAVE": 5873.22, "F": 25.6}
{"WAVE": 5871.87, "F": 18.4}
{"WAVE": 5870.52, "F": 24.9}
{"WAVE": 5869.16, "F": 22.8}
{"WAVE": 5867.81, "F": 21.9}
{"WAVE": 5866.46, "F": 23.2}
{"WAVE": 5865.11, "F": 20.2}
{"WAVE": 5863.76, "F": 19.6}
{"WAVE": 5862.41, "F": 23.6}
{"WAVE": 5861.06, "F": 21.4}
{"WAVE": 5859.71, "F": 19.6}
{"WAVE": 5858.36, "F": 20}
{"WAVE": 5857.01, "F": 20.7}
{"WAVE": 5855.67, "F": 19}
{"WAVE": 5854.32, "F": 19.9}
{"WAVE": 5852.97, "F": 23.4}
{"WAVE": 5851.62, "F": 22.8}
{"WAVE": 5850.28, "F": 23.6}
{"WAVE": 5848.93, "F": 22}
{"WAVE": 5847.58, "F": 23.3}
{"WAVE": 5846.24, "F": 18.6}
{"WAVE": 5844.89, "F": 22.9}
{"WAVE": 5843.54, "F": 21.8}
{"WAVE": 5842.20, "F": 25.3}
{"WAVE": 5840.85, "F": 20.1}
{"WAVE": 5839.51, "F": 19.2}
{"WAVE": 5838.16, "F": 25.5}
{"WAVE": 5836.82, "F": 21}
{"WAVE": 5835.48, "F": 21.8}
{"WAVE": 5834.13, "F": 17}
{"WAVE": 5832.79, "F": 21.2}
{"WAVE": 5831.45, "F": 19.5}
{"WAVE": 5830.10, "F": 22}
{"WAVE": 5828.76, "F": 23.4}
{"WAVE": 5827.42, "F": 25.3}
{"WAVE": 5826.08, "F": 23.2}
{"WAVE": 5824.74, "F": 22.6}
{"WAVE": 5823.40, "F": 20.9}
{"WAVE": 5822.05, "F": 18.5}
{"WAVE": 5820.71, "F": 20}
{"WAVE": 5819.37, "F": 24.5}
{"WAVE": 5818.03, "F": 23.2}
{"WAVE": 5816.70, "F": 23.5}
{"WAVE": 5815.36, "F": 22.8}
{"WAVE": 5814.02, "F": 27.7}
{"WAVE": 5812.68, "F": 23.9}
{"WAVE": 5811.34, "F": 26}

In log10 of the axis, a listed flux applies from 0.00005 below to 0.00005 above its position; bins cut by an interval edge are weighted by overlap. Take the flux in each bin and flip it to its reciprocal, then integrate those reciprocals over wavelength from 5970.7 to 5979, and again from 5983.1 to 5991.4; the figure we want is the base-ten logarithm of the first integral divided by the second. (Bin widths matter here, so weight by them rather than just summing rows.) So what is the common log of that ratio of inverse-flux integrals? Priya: 0.013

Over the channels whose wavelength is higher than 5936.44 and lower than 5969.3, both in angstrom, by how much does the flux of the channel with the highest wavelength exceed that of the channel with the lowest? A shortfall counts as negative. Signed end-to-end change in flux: -2.0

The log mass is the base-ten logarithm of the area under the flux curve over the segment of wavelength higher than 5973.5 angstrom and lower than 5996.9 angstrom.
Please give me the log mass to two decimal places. 2.71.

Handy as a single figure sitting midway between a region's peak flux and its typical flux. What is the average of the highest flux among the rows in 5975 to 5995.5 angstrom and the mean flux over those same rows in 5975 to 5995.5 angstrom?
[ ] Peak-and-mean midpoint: 23.8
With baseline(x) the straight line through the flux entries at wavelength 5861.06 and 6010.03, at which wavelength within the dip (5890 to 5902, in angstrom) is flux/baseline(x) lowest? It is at 5894.90 angstrom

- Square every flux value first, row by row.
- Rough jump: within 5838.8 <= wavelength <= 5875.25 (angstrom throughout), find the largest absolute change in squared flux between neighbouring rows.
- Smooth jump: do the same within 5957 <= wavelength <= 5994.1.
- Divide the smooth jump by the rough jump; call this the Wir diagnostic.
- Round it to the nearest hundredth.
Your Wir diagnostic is 1.05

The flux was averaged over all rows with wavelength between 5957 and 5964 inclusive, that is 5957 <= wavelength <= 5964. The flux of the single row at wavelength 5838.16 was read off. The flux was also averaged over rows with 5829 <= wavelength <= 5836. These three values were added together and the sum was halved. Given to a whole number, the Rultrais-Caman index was 34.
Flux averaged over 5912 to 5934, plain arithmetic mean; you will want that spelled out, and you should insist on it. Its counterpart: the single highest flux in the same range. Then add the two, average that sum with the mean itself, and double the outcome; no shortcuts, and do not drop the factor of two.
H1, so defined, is 71.0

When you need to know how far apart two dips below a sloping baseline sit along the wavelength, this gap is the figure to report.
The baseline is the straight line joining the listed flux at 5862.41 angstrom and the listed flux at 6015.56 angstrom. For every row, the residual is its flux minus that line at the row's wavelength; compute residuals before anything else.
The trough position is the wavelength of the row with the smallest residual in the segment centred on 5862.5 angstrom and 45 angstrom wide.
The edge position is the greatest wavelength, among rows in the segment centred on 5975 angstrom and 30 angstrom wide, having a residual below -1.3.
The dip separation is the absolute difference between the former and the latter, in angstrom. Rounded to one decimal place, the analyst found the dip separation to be 141.7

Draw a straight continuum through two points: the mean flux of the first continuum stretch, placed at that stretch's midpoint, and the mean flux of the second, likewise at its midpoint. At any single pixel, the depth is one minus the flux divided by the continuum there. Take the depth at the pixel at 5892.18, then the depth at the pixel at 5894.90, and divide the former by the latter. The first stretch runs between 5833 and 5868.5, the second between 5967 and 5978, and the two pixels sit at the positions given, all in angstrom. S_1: -1.0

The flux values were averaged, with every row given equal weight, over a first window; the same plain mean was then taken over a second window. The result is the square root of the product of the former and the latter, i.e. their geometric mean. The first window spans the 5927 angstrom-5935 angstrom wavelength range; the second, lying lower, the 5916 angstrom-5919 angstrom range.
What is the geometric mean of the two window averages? 20.9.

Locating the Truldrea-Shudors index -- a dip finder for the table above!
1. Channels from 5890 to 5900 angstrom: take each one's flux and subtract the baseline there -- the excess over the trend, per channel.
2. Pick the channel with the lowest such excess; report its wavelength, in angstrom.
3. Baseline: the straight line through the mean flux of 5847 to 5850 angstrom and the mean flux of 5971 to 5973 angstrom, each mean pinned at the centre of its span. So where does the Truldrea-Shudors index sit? 5894.90 angstrom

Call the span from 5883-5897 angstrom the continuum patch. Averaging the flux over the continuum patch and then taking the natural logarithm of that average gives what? 3.03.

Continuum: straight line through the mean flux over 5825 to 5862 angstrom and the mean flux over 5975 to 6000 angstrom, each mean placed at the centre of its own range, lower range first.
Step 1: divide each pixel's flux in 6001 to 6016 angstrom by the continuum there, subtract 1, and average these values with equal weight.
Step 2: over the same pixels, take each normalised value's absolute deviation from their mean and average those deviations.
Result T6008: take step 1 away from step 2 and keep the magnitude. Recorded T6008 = 0.10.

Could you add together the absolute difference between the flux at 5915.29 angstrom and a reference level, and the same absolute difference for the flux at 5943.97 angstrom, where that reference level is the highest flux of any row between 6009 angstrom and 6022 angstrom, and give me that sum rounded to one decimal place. 10.8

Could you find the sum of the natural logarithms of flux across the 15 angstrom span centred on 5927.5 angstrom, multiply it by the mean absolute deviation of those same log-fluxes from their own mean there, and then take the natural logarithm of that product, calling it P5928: 1.16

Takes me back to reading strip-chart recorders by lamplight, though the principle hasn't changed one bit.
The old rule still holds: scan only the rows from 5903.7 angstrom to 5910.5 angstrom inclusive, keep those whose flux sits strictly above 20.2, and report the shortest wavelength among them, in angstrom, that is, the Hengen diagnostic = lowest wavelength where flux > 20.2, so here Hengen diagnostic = 5904.41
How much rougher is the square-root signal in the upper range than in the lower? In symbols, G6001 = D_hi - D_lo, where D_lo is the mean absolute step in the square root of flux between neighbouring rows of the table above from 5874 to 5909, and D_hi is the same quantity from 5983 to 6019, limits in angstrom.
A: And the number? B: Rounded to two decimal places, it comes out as -0.28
